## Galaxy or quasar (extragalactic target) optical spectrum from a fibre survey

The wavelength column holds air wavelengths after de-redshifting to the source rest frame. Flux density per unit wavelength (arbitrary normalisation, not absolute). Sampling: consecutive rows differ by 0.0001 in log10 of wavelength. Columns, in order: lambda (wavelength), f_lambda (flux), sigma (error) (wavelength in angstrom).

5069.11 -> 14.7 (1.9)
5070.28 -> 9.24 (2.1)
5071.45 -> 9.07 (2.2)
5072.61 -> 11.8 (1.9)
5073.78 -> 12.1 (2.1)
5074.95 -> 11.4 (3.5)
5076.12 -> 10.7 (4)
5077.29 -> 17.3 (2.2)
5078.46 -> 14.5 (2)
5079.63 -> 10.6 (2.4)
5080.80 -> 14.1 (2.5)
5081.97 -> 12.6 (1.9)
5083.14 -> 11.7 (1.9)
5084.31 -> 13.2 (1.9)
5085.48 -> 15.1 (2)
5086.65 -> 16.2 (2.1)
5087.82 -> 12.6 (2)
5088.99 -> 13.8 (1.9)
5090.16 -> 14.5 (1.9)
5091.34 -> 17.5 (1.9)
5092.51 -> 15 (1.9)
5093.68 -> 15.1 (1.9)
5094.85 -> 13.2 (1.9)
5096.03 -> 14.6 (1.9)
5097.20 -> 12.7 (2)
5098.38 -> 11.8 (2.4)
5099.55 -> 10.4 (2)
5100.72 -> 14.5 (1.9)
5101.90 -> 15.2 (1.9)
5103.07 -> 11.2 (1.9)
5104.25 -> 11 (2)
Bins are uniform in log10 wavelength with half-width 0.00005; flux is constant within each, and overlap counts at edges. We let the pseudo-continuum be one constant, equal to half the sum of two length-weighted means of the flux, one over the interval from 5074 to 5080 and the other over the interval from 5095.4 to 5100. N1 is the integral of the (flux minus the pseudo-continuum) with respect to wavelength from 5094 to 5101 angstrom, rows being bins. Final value 1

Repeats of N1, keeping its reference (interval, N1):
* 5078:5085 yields 1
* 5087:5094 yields 15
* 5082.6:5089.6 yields 8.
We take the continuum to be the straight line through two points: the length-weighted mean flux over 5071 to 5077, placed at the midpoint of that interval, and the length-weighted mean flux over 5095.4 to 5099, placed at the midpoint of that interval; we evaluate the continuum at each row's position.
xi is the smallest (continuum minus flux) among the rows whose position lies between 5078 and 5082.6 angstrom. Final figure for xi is -2.8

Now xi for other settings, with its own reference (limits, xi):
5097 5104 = -1.9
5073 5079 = -5.7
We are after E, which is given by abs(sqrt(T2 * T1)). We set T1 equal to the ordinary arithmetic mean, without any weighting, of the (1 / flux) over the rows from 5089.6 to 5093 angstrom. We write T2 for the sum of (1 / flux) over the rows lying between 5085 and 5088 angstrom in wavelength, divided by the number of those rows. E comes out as 0.067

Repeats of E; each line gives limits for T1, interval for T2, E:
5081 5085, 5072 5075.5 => 0.083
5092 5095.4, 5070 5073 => 0.084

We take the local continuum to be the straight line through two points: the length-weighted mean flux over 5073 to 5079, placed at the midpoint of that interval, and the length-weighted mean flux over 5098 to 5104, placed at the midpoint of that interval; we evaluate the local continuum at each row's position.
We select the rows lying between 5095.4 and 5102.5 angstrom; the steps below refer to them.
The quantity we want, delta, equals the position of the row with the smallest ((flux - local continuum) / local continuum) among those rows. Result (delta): 5099.55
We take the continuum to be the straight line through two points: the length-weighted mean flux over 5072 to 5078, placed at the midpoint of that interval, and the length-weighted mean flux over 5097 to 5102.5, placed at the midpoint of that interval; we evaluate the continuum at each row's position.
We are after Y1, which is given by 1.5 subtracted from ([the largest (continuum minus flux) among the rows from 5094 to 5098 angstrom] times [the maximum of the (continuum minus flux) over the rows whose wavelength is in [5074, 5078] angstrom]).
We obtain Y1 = -1.1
